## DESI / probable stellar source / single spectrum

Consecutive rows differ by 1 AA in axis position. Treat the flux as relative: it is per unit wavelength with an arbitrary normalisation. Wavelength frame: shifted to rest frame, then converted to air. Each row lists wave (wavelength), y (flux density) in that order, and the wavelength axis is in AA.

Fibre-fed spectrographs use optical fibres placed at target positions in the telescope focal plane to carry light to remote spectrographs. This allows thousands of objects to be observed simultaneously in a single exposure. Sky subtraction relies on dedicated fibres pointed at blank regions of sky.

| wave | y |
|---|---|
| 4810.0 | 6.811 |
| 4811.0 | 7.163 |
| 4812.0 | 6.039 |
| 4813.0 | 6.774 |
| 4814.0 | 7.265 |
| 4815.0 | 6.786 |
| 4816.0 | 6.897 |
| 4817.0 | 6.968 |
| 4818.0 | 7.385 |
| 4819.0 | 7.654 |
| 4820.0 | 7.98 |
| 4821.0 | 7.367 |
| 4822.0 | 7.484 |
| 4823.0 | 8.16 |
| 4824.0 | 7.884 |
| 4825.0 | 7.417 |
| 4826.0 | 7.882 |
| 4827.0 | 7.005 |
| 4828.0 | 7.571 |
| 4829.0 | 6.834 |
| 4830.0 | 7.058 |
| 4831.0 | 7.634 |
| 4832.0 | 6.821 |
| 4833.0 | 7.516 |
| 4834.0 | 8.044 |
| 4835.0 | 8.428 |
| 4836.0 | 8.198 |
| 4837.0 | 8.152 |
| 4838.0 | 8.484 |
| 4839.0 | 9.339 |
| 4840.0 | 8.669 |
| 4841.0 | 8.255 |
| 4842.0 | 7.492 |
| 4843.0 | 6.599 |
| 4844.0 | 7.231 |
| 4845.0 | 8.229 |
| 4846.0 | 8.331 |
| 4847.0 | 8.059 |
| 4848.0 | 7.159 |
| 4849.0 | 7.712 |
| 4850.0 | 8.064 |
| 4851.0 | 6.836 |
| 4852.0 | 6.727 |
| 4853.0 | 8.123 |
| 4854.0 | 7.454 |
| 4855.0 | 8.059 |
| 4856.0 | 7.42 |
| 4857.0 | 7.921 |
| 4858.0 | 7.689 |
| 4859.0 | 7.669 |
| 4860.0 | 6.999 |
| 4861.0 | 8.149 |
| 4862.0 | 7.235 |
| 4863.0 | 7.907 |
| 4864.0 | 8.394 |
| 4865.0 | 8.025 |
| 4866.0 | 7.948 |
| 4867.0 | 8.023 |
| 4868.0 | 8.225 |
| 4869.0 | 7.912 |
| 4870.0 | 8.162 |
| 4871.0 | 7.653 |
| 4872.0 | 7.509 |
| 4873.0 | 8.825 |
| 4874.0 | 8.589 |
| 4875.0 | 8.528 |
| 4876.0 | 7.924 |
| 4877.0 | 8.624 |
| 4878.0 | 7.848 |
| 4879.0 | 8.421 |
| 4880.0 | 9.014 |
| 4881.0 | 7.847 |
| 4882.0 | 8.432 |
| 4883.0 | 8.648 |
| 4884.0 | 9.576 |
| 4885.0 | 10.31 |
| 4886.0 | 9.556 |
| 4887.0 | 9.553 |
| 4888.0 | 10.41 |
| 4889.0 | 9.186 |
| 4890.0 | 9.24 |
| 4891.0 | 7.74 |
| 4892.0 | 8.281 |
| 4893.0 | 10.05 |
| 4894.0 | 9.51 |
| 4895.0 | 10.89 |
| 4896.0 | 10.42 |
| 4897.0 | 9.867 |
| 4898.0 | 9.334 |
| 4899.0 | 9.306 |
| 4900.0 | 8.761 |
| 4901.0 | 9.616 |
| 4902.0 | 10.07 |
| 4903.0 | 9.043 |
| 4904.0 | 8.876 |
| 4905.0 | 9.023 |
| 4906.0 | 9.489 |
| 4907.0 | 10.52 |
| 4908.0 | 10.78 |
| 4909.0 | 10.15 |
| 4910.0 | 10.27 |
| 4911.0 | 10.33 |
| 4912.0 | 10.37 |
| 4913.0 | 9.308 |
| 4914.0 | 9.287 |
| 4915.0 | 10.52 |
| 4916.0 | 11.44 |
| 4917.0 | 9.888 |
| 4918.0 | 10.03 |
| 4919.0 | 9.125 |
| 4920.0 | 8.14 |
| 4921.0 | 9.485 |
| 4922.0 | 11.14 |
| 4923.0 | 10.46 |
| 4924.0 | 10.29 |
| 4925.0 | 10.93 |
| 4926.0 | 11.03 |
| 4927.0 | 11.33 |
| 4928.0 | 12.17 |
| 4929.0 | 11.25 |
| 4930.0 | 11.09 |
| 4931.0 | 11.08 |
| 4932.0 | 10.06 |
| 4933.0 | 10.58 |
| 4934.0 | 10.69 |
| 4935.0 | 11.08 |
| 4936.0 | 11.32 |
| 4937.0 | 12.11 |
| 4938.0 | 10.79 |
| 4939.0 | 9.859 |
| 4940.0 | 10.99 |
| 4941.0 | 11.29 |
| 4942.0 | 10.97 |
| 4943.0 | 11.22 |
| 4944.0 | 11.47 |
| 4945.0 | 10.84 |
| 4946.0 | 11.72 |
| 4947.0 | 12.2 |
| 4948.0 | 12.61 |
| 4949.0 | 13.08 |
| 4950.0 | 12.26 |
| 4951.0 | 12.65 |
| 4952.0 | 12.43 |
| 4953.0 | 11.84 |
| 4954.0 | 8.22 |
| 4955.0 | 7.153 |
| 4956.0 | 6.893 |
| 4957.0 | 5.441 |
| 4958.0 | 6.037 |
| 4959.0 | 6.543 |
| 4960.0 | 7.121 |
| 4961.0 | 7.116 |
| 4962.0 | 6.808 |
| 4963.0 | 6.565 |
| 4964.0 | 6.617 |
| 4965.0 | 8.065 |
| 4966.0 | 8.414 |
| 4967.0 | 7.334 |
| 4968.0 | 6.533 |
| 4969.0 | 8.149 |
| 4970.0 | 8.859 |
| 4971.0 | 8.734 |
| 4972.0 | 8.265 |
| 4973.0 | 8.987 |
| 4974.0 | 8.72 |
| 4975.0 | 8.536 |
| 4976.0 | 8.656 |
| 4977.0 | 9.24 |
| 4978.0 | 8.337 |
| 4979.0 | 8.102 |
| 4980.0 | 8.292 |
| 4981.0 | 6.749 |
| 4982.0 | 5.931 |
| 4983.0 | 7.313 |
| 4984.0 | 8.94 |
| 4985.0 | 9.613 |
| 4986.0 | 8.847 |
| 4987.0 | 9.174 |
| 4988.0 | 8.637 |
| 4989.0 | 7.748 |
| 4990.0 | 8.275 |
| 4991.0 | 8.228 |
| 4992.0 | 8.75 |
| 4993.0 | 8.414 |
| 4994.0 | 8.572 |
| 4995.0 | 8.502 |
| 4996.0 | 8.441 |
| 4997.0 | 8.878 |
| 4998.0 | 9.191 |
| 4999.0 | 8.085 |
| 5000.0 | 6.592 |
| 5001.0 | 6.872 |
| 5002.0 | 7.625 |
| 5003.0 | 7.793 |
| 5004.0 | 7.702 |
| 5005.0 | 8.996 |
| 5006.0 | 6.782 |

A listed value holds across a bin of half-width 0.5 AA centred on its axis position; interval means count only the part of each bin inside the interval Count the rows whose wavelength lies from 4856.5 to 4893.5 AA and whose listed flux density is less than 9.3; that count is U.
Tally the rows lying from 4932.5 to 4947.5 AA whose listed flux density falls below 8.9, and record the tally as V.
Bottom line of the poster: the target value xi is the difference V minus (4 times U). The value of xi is -124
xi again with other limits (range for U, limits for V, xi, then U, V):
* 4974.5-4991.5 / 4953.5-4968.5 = -49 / 16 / 15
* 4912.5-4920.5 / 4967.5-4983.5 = 2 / 3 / 14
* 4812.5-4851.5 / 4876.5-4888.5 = -146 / 38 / 6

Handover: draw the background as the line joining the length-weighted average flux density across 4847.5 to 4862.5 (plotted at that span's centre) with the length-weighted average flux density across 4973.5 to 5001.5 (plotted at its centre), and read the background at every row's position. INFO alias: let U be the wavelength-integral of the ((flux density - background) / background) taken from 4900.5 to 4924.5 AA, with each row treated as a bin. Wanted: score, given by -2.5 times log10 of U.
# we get -2.0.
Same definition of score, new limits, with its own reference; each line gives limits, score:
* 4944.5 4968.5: -1.0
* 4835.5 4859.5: 0.0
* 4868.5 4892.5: -1.2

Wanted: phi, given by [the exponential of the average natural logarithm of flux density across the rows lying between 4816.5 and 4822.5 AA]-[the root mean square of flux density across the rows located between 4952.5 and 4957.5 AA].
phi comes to -0.7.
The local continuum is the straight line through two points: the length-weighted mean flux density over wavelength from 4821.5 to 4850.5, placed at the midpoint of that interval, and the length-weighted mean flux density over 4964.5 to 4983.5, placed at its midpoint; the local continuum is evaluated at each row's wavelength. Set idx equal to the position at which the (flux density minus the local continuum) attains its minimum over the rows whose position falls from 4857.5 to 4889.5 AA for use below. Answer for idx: 4860.0 AA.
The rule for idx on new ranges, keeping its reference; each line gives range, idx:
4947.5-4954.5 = 4954.0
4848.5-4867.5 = 4852.0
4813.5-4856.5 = 4843.0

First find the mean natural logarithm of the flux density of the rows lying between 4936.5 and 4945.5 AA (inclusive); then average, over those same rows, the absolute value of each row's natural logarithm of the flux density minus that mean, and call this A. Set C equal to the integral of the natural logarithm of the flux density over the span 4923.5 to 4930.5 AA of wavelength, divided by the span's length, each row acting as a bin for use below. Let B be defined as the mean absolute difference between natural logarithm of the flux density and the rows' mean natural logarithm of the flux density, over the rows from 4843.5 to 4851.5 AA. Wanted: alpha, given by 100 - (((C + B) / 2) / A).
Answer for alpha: 66.8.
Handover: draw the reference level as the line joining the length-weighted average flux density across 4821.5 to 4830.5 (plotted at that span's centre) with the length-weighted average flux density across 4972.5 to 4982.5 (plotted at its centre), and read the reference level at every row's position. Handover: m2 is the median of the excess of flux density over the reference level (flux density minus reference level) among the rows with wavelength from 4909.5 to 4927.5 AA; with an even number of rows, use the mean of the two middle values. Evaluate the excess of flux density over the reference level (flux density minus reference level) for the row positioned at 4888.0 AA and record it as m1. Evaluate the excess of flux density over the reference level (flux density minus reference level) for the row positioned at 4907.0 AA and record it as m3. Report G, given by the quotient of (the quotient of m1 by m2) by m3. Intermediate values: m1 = 2.7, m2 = 2.4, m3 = 2.7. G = 0.4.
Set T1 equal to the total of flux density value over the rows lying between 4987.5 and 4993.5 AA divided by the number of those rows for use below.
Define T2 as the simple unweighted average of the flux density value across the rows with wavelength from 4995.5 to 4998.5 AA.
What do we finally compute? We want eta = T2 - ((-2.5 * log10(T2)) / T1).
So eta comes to 9.1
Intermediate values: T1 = 8.3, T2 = 8.84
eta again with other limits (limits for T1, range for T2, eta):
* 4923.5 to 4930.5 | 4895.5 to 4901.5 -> 9.8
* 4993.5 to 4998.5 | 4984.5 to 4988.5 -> 9.3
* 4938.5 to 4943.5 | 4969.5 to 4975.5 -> 8.9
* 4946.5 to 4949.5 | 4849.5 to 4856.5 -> 7.7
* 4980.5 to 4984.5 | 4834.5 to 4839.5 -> 8.8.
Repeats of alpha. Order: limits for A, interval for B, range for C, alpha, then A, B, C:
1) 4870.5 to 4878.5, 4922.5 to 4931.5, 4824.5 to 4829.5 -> 81.8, 0.056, 0.032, 1.99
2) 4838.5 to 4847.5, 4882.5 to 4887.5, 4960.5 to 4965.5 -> 87.4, 0.079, 0.038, 1.95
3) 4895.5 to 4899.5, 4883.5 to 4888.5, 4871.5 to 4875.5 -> 74.4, 0.042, 0.038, 2.12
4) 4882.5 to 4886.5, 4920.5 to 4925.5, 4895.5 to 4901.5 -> 75.6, 0.047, 0.045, 2.26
